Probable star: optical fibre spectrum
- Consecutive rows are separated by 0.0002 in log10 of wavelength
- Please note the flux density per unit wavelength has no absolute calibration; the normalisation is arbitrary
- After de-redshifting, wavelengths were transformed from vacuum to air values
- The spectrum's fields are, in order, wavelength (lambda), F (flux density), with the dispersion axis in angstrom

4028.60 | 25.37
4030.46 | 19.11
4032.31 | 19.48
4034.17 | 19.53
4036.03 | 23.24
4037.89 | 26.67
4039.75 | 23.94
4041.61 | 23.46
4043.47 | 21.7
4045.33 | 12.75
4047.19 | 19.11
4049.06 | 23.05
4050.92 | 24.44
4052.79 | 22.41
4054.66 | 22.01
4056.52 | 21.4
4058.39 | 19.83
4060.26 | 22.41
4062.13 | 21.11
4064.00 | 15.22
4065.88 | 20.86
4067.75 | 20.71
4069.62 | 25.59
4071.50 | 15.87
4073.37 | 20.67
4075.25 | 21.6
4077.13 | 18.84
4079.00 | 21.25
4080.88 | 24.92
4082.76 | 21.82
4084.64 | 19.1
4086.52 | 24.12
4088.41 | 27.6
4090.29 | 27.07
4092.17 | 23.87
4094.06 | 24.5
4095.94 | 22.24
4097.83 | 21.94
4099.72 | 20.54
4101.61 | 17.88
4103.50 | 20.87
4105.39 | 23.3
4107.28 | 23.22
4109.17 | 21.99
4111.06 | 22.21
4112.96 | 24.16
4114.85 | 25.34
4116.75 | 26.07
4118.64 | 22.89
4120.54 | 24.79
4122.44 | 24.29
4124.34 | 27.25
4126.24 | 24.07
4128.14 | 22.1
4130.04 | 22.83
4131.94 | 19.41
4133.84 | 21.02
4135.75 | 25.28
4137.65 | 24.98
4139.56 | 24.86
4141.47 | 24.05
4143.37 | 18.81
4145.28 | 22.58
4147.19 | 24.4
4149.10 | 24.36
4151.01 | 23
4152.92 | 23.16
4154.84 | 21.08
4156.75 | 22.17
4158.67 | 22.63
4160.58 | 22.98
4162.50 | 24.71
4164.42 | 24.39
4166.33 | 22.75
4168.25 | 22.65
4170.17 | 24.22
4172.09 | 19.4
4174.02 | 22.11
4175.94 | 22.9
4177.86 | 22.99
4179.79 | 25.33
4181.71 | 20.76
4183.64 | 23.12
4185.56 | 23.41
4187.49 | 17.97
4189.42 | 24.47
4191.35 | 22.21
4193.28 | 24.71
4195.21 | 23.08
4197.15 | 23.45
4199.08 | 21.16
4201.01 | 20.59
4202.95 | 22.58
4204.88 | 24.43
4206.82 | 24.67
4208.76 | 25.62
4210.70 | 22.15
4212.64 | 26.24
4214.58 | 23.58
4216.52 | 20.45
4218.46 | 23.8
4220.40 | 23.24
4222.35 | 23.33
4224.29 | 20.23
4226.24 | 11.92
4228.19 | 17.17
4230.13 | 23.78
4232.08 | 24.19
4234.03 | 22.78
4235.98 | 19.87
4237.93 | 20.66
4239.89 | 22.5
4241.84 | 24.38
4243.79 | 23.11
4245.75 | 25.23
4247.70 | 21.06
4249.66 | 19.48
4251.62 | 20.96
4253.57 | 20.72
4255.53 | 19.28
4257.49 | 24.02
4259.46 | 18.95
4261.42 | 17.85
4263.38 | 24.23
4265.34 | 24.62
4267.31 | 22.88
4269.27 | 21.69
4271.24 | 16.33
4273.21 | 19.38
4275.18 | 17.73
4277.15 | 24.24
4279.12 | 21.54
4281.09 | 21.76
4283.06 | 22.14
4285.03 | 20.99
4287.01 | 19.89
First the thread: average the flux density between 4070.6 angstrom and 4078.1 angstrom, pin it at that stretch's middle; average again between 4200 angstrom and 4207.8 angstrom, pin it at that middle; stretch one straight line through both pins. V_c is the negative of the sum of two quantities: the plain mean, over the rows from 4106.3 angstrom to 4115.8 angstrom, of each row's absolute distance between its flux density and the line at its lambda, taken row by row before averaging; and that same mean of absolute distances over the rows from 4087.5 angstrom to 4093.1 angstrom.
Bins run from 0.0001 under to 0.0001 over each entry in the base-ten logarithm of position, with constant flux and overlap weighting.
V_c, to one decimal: -9.5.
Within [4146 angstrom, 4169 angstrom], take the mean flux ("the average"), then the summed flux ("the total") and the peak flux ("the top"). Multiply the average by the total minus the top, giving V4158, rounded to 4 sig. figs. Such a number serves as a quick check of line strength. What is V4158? 5880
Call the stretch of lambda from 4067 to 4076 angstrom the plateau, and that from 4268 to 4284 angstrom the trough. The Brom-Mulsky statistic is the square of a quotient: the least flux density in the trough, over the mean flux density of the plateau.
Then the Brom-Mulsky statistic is 0.61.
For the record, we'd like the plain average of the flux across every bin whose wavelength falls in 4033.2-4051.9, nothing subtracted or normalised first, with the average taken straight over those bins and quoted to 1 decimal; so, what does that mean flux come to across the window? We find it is 21.8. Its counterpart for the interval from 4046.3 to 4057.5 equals 22.1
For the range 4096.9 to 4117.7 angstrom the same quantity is 22.5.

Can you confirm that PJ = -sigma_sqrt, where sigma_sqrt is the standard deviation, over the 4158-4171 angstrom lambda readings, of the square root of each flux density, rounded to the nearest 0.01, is -0.09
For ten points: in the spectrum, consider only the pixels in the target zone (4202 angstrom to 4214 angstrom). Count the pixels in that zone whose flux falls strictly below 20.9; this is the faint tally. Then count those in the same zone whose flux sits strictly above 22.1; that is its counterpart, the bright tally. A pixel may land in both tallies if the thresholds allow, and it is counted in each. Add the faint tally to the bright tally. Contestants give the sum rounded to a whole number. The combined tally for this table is 6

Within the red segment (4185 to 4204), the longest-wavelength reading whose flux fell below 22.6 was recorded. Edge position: 4202.95 angstrom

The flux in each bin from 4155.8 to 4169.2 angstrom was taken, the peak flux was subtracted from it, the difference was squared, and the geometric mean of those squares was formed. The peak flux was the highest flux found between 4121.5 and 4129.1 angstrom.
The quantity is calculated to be 16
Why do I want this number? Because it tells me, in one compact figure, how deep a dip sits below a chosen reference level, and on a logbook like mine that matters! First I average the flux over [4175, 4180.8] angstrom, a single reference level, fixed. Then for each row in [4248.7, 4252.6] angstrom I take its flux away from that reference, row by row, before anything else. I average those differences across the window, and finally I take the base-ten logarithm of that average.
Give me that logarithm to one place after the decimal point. 0.5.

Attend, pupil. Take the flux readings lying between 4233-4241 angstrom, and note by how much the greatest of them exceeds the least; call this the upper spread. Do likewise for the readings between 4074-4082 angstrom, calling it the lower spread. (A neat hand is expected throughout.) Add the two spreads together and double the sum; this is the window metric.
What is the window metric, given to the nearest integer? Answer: 18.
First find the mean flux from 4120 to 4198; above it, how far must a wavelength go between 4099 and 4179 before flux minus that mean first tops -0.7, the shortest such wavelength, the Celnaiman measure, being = 4105.39 angstrom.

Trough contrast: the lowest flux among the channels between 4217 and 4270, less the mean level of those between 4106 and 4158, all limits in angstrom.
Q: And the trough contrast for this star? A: -11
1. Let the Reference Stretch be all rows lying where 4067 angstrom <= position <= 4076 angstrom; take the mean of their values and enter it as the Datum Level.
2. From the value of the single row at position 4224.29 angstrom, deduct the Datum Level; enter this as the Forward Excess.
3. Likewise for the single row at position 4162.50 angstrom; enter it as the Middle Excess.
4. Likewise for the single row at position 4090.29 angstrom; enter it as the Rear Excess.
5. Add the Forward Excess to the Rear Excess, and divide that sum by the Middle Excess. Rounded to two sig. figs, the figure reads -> 1.4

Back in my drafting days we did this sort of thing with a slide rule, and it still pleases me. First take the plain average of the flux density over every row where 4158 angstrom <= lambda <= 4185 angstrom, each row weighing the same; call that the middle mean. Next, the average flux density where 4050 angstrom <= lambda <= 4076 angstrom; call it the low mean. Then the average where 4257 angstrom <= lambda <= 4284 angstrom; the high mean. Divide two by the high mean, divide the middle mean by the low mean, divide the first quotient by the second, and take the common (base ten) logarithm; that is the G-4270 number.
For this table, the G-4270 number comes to -1.06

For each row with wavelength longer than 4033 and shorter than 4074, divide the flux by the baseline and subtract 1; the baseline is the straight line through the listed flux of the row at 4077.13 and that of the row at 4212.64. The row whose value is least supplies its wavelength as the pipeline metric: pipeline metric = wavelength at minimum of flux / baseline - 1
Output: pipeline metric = 4045.33 angstrom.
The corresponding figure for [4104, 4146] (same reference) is 4143.37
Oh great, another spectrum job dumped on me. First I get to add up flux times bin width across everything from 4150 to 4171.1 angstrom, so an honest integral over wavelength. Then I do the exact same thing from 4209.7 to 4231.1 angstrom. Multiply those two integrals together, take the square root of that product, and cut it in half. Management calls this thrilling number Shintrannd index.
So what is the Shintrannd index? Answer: 236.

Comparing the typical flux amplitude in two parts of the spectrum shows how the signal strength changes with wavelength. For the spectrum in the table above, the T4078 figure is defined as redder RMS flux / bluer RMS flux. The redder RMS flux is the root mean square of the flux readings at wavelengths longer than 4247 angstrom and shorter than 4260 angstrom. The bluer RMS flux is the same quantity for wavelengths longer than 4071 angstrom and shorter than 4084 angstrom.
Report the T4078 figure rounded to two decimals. 0.99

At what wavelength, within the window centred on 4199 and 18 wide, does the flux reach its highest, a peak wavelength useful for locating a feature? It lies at 4193.28 angstrom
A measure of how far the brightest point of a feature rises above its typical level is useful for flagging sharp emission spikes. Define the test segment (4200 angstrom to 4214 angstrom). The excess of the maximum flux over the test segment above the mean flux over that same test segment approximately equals 2.5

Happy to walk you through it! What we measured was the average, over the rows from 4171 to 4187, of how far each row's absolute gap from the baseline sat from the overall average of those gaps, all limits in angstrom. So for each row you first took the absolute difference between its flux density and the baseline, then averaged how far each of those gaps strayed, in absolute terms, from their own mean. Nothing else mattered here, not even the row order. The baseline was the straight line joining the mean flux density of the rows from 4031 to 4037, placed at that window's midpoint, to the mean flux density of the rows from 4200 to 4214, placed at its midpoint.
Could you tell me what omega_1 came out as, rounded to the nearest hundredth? 1.13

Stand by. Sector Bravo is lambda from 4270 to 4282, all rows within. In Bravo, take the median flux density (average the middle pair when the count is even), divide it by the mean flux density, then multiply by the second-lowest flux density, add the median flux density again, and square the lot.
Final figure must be 1478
